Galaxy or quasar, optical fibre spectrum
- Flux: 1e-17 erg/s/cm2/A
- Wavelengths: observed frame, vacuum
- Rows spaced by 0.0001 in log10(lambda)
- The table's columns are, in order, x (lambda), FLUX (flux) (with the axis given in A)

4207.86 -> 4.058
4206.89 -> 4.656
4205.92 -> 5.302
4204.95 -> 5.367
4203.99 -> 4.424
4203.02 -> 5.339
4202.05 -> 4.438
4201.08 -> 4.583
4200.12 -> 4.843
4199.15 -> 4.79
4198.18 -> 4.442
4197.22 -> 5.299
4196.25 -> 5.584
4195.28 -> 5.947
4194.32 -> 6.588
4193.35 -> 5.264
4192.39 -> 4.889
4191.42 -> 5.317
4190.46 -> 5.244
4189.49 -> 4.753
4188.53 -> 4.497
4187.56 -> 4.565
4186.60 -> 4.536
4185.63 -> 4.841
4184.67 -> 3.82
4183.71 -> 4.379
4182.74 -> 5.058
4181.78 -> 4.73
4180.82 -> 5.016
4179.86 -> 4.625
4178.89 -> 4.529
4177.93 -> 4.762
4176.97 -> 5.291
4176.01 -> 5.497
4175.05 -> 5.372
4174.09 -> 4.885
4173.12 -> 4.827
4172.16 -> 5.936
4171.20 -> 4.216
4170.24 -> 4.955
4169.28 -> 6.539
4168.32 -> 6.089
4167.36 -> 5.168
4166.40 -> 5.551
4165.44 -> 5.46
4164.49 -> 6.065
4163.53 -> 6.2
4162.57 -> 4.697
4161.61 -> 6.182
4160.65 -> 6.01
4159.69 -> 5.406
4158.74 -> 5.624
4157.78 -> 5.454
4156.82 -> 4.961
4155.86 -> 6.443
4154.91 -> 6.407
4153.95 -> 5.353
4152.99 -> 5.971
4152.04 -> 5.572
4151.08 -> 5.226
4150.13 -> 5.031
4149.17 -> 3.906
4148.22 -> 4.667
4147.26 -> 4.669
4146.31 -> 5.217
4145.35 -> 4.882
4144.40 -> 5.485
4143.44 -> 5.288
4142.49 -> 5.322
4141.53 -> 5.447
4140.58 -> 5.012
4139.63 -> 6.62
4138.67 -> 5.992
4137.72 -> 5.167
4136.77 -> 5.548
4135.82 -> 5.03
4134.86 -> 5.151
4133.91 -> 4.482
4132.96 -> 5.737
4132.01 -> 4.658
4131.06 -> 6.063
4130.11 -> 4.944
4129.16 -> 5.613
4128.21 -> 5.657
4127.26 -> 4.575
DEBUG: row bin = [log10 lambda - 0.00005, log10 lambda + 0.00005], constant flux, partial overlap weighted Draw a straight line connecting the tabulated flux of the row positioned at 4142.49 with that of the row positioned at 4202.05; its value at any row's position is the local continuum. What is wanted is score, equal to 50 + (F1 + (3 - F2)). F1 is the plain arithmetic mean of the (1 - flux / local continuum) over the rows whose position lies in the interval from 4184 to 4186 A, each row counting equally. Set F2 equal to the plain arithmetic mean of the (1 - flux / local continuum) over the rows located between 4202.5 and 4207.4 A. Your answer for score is 53.2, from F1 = 0.08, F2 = -0.14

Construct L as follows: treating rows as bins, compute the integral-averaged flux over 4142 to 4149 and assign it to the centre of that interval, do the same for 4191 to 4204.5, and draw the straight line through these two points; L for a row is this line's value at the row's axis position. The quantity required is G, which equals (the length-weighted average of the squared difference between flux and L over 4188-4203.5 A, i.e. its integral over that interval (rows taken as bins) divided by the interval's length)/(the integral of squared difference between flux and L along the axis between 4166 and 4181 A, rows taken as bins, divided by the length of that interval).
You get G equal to 0.85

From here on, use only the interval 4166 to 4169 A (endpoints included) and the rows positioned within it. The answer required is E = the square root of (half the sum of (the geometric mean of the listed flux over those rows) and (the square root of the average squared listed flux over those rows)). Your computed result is 2.37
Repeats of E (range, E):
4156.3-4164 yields 2.36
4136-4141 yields 2.38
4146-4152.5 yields 2.21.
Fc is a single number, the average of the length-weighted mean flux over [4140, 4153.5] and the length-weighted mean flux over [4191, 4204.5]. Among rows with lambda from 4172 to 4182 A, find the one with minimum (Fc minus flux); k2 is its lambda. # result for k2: 4172.16 A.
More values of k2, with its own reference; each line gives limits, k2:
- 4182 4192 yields 4191.42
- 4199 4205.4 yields 4204.95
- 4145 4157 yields 4155.86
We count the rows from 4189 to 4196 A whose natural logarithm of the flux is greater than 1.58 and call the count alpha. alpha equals 6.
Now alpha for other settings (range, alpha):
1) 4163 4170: 7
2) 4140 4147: 7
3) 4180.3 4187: 2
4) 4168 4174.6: 5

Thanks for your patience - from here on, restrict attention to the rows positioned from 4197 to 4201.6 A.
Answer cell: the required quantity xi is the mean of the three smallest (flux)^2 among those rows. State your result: 21.2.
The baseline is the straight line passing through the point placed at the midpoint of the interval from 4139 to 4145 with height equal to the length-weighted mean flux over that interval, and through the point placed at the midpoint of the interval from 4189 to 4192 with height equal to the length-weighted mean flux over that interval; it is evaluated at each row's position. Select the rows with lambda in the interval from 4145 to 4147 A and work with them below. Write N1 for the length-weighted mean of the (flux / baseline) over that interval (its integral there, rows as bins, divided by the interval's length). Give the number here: 0.91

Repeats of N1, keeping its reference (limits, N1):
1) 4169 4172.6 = 1.01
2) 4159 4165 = 1.08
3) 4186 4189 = 0.89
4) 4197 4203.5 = 0.96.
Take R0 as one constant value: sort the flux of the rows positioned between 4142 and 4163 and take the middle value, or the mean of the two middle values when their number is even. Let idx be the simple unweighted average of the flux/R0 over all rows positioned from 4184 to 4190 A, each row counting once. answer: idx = 0.84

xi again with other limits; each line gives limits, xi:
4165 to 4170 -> 29.1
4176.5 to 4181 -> 21.5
